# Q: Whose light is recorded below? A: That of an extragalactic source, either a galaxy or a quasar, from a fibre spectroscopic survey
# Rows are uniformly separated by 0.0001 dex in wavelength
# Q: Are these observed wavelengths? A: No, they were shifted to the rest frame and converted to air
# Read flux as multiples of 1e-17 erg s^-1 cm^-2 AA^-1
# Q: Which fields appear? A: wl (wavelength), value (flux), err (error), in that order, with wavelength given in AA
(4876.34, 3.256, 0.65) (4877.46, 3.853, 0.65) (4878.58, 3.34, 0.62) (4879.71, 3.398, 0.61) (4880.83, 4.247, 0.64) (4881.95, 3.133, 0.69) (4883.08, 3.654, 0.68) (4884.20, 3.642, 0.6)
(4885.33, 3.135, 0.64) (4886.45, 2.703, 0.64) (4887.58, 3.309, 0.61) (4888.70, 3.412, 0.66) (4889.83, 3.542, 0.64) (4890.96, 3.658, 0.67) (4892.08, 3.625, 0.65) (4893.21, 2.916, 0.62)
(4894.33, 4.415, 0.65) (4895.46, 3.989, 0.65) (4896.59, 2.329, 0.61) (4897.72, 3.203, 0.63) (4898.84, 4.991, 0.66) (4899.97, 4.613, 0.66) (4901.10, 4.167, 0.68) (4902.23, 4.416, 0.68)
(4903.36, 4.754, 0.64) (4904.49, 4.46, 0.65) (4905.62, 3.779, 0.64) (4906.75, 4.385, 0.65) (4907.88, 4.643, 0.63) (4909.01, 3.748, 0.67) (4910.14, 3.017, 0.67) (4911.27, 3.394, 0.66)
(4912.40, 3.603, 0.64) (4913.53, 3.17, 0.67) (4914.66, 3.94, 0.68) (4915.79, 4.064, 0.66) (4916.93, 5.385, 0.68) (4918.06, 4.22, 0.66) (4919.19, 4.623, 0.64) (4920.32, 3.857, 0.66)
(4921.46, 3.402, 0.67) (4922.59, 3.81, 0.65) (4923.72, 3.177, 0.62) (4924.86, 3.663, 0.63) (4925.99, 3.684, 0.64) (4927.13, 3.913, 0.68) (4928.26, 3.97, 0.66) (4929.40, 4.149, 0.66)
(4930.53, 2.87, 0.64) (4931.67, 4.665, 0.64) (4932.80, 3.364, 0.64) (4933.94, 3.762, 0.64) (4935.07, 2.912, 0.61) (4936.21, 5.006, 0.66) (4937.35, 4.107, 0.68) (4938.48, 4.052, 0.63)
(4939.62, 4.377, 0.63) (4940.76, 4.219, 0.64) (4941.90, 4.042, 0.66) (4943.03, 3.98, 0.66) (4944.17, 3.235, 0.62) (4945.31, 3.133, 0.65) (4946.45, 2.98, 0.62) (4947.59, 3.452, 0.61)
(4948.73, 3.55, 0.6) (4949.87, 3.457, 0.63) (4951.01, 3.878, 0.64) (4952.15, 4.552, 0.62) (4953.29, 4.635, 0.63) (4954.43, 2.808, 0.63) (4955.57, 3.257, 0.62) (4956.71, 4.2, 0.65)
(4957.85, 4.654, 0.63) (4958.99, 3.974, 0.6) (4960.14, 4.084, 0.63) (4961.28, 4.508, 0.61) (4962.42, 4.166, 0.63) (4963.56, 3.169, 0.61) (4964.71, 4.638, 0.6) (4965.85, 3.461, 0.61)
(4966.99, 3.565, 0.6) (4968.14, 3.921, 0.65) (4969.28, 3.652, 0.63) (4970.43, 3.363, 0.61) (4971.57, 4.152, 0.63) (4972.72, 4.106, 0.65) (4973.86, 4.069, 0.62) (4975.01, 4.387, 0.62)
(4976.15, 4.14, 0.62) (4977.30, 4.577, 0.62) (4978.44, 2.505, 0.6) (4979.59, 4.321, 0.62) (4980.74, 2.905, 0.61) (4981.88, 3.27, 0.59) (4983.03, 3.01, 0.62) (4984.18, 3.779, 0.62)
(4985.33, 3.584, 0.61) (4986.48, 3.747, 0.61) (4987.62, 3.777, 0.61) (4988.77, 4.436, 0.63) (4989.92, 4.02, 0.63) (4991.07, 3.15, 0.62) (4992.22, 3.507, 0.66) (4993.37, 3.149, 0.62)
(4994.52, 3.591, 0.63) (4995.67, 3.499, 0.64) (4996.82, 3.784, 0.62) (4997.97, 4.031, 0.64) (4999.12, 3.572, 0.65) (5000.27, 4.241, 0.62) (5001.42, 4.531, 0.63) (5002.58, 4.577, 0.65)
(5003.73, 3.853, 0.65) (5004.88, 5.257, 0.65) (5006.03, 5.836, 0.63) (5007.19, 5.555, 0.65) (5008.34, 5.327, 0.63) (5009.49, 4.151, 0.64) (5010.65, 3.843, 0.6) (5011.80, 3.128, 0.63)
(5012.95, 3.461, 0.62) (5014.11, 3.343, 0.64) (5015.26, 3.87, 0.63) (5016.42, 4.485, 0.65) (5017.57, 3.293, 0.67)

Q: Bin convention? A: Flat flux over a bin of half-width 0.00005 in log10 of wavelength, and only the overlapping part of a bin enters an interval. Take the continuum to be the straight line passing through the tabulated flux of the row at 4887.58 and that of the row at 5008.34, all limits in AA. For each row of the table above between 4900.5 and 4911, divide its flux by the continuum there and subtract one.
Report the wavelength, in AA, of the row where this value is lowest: 4910.14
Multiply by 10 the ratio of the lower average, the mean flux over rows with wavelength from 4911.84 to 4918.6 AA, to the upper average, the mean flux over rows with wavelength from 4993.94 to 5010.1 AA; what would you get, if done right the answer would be 9.2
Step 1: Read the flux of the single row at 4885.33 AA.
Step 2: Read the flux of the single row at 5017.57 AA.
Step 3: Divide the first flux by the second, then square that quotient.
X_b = 0.91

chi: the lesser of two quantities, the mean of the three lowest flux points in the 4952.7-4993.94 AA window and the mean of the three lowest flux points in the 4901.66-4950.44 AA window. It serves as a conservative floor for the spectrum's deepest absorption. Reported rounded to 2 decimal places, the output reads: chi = 2.74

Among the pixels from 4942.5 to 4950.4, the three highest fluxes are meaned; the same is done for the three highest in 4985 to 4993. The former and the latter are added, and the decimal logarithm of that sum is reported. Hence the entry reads 0.889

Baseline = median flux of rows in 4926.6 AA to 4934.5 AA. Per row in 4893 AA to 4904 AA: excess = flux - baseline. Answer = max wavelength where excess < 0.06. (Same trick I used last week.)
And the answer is 4897.72 AA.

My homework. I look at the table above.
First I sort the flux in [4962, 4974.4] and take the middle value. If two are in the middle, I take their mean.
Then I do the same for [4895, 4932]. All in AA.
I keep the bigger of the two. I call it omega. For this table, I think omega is 3.940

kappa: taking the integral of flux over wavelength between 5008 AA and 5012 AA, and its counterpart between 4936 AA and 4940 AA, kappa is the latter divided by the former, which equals 1.05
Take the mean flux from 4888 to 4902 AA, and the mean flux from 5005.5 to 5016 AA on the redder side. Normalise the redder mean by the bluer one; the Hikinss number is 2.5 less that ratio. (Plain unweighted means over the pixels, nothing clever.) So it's 1.36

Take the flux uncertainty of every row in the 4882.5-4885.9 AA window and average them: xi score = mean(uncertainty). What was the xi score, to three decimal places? 0.640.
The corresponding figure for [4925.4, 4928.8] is 0.660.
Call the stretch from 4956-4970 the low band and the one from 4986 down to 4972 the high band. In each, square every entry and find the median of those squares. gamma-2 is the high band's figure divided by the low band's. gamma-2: 0.95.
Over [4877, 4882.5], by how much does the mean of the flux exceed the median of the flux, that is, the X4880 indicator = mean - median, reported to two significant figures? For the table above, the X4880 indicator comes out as 0.20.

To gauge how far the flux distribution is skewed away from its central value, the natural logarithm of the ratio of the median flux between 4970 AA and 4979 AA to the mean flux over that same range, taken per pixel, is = 0.05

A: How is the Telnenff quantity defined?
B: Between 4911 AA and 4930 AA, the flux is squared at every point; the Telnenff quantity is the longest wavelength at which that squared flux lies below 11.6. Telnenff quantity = 4923.72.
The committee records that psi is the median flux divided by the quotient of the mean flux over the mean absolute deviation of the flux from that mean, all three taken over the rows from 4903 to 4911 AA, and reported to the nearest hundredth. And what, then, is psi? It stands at 0.55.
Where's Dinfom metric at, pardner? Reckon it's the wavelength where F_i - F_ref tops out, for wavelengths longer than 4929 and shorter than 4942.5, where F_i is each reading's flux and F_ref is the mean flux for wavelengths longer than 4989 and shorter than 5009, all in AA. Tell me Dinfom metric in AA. 4936.21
